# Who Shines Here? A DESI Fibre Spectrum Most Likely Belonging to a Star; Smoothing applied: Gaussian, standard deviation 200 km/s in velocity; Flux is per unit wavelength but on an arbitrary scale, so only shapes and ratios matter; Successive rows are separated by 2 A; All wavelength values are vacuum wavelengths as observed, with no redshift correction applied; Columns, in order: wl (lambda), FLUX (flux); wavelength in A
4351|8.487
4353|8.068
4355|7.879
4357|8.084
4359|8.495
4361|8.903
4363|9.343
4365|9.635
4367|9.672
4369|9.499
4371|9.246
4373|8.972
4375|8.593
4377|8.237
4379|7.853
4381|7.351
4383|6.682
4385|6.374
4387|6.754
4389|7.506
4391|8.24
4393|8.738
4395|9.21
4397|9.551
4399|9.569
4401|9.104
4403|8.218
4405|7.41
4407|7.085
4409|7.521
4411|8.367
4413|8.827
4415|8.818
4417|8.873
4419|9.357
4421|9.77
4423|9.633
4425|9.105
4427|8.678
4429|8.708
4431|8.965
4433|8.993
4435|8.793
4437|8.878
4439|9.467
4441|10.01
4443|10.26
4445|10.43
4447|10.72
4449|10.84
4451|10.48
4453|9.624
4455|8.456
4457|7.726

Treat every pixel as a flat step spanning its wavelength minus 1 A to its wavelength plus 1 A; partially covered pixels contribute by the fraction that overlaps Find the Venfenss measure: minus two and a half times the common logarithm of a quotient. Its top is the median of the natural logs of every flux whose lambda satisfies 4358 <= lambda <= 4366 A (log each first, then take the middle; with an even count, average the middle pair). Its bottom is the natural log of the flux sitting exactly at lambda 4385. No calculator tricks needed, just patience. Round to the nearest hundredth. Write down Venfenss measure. -0.19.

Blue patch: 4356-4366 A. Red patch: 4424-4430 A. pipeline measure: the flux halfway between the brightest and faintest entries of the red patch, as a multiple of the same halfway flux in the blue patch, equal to 1.00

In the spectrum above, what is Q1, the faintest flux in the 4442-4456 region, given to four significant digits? 8.456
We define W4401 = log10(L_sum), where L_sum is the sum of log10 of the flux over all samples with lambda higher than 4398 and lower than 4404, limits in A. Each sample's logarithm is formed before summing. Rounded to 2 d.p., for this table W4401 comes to 0.46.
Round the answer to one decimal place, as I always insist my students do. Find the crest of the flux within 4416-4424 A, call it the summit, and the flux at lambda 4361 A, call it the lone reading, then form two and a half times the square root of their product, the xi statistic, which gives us 23.3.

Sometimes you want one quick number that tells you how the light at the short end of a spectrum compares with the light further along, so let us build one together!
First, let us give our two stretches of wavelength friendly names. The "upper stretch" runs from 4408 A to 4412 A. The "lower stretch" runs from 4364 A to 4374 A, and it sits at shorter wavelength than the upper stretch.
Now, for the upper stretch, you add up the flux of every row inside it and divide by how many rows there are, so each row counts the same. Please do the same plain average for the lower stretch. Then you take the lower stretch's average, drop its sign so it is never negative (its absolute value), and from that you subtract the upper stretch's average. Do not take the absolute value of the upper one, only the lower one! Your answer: 1.5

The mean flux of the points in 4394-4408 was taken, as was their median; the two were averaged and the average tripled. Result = 26.5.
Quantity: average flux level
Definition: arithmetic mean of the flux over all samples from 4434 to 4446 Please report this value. 9.64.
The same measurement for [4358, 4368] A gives 9.21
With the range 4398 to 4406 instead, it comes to 8.58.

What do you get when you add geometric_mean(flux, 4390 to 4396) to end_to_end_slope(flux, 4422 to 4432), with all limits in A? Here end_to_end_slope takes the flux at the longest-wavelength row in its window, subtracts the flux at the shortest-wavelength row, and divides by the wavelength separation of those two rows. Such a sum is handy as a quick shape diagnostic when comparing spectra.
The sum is 8.6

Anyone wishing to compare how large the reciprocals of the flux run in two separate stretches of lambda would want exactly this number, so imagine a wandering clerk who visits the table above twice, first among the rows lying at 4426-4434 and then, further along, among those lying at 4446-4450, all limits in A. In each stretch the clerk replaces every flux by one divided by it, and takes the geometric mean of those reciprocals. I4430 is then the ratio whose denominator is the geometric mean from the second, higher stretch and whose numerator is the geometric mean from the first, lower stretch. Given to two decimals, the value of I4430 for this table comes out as 1.22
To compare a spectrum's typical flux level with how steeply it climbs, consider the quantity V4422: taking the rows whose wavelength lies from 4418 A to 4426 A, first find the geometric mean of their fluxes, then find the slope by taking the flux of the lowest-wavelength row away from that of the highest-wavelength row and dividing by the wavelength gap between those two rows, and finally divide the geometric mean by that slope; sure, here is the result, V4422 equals -225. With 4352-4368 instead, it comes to 76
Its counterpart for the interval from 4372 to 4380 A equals -45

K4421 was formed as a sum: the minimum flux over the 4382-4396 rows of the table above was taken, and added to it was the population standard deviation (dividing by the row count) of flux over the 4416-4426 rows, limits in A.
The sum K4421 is 6.7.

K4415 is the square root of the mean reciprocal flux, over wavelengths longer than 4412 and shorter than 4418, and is 0.336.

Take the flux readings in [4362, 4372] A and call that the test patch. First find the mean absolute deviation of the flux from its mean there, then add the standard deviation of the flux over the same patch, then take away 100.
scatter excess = -99.7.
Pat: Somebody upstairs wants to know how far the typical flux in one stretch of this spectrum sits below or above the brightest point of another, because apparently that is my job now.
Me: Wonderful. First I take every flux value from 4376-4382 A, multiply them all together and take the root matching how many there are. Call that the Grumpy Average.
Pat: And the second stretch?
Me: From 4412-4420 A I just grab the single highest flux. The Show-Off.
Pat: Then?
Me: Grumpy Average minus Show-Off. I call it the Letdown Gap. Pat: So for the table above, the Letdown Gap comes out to -1.6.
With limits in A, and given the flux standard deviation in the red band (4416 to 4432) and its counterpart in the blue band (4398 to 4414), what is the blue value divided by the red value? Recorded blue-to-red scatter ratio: 2.1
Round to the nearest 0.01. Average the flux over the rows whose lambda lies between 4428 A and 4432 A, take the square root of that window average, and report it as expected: 2.97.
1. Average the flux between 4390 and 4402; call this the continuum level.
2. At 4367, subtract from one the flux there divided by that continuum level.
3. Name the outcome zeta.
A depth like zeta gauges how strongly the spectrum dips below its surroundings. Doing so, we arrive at -0.07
